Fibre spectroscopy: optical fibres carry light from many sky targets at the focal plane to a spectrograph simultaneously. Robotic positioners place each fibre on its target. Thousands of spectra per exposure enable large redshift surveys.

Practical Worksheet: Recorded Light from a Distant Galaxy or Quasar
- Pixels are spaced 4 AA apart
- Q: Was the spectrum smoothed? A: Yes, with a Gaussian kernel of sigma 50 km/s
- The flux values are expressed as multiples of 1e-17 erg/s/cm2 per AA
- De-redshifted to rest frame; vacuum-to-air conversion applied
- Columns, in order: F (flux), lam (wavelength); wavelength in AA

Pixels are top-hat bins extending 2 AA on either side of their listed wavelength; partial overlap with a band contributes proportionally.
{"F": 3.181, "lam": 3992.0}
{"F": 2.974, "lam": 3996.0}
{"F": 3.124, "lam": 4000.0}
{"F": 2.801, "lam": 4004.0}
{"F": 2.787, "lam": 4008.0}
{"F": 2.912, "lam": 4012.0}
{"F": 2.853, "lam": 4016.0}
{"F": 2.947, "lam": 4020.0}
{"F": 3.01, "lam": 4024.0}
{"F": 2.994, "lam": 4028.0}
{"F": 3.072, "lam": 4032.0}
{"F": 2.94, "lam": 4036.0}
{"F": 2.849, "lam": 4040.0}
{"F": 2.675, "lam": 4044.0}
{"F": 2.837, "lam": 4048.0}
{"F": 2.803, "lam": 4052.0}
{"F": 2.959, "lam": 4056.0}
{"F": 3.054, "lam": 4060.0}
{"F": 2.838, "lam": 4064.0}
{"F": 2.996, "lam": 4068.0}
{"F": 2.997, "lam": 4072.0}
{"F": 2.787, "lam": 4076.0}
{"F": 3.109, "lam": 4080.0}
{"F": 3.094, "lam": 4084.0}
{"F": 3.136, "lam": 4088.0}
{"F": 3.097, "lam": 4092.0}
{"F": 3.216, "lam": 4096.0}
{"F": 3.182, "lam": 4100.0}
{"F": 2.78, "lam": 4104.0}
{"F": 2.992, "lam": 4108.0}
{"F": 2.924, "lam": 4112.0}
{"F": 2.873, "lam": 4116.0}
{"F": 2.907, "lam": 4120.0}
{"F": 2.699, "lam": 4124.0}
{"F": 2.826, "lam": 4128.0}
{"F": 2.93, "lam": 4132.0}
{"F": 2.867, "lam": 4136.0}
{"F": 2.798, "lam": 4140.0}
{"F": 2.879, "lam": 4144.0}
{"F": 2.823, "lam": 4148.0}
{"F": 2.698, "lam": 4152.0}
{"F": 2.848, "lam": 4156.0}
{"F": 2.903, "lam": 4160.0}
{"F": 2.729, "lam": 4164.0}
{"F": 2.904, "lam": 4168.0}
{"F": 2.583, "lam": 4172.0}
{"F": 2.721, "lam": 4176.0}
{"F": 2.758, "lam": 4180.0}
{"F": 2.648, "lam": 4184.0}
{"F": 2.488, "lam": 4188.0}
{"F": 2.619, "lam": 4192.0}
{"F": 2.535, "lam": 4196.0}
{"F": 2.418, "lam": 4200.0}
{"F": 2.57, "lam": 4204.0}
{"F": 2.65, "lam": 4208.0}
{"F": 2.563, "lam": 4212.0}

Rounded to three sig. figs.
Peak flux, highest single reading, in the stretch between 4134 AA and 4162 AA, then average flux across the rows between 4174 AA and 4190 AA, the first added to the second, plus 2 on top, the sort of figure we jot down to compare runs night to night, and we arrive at 7.56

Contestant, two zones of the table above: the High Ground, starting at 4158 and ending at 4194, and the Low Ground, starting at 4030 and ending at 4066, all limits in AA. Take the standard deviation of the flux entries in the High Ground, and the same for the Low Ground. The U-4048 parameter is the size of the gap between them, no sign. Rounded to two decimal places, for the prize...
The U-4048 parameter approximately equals 0.01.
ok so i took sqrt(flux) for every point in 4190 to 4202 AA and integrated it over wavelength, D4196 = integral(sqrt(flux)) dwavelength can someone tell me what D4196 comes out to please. 19.1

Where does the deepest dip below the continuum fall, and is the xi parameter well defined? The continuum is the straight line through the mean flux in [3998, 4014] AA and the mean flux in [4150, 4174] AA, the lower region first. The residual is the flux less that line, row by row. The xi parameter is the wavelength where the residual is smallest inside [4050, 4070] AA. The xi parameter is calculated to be 4052.0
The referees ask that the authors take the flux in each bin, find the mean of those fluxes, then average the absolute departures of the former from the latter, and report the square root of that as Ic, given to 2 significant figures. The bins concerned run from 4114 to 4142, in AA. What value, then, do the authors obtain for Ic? 0.24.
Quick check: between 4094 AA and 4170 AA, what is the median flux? 2.87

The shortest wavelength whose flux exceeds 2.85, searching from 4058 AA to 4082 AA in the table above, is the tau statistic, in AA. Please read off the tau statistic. 4060.0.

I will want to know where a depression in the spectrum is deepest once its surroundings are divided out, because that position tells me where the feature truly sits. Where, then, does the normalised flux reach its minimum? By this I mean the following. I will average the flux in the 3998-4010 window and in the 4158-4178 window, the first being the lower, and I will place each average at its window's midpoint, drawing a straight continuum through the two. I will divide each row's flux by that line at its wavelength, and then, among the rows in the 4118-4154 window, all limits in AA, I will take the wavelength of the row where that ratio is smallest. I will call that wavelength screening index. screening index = 4124.0 AA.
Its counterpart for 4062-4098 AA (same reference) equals 4076.0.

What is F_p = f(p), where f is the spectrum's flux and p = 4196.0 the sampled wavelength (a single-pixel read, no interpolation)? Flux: 2.535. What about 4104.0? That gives 2.78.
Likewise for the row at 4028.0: 2.994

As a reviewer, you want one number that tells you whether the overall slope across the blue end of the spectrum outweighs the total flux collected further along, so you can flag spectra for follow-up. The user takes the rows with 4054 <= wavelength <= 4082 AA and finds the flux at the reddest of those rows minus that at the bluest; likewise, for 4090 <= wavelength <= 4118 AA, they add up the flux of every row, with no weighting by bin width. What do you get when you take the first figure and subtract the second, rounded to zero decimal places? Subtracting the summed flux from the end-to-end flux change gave -21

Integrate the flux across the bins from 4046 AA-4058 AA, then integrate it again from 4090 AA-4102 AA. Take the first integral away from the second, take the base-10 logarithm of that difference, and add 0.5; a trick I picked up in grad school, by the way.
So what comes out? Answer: 1.1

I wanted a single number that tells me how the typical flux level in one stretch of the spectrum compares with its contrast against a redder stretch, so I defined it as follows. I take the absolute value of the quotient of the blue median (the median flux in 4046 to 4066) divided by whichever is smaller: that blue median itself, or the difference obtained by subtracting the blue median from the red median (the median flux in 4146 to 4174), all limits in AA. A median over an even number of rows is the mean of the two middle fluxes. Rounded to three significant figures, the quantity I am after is 189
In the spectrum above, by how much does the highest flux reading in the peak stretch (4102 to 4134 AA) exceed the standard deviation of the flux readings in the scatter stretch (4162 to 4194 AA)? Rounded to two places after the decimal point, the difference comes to 2.87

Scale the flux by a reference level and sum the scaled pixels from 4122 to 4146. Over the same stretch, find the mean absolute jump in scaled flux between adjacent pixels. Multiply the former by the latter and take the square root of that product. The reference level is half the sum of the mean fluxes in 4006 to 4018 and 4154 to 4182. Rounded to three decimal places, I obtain 0.437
